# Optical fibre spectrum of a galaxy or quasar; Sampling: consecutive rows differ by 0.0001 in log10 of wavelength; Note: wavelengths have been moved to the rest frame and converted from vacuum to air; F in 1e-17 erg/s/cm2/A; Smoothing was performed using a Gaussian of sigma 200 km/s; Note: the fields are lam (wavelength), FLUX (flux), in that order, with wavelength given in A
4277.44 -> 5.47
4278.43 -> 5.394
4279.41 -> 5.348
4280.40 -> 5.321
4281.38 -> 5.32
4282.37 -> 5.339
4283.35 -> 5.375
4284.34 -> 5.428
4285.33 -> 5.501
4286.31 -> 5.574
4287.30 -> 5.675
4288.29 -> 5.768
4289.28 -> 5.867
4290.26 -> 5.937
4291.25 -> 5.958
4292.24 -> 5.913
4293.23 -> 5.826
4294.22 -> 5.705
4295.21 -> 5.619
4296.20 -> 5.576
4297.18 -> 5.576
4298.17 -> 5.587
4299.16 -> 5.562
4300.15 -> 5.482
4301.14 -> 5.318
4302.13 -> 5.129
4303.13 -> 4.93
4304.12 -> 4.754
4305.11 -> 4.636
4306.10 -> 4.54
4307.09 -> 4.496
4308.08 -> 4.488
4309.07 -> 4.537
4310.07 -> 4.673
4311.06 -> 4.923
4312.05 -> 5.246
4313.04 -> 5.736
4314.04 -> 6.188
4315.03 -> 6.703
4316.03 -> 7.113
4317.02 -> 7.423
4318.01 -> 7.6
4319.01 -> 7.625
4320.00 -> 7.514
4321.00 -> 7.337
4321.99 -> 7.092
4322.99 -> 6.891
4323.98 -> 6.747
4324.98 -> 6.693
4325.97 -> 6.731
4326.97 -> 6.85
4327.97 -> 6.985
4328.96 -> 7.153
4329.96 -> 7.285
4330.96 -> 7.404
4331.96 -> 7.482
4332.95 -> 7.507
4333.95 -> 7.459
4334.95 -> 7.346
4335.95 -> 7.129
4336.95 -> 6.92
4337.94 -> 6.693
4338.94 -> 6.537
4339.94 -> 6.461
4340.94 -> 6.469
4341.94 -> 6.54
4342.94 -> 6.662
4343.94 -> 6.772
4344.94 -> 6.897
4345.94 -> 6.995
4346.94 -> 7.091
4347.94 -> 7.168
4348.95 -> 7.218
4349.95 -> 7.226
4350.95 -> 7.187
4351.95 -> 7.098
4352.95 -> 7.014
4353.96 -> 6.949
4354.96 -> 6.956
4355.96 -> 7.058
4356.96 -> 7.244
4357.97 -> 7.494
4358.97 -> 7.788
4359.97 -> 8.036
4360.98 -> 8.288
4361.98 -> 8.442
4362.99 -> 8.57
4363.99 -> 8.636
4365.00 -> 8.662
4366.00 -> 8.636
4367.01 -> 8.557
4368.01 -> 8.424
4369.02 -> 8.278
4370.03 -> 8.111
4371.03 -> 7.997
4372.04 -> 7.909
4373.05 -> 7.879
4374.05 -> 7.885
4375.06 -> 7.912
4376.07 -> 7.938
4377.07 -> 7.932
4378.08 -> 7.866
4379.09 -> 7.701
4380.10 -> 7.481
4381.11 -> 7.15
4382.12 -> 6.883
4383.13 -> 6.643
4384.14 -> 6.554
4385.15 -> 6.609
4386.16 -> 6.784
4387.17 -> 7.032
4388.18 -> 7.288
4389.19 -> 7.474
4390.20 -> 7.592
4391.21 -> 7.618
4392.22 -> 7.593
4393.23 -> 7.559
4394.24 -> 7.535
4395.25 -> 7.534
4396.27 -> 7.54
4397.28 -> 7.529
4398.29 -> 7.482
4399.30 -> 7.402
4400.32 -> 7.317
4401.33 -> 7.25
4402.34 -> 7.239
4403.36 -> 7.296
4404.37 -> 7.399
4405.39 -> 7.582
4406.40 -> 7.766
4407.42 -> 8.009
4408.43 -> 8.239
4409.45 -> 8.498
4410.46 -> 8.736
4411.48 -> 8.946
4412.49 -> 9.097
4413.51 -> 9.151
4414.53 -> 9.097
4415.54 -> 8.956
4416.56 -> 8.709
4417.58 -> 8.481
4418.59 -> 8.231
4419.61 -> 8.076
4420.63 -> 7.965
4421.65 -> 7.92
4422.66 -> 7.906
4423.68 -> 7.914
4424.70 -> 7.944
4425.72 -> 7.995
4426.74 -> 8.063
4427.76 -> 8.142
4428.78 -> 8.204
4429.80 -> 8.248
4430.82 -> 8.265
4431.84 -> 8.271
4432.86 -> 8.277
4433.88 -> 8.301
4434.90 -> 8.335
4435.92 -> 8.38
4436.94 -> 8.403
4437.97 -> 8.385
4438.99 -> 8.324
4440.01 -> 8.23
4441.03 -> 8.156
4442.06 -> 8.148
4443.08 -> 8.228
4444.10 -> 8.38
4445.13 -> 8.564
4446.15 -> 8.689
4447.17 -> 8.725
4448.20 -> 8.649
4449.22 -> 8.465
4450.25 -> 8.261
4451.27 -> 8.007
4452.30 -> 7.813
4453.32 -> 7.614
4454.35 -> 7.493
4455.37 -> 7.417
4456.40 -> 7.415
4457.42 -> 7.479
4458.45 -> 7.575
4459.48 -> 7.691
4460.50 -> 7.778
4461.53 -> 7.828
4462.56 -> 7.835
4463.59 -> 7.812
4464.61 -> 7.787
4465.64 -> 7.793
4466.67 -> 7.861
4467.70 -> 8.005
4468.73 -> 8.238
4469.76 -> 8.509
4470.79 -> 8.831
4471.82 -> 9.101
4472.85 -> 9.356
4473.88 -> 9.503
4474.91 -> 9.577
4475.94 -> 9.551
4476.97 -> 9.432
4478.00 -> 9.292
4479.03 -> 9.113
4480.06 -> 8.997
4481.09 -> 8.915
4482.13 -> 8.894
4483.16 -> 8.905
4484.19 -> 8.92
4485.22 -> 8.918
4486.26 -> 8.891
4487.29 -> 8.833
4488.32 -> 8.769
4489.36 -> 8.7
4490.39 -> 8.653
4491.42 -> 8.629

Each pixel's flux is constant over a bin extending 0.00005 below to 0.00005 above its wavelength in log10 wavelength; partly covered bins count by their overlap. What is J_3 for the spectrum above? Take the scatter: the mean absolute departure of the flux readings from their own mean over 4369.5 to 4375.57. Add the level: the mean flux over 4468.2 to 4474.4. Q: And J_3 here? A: 9.0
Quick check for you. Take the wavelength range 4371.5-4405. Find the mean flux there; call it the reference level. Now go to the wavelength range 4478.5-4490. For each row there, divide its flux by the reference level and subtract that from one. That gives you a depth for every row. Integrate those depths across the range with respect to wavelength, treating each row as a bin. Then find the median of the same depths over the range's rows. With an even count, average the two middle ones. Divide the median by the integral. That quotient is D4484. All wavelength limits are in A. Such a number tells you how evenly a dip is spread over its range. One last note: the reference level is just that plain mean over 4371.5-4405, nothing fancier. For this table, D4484 0.09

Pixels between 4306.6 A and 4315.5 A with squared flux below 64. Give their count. 9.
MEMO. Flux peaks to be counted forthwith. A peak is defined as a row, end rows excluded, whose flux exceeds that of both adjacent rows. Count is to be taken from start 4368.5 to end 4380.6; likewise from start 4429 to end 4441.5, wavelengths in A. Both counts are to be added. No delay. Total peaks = 2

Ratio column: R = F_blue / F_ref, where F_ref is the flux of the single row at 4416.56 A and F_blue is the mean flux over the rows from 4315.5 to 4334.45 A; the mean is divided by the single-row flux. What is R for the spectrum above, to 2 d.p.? 0.83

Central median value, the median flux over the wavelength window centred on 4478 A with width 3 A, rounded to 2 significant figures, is 9.3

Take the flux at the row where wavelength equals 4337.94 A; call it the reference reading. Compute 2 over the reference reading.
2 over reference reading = 0.299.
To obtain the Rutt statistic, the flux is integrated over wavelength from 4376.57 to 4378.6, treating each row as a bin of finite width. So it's 16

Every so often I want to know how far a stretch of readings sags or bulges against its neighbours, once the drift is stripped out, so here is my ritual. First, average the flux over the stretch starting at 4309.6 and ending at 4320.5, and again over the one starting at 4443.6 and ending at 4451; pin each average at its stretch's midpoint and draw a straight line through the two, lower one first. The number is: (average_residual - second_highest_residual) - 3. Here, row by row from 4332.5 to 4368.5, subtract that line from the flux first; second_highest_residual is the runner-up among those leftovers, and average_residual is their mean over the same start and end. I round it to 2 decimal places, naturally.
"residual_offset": -4.03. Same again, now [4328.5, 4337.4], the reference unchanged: -3.20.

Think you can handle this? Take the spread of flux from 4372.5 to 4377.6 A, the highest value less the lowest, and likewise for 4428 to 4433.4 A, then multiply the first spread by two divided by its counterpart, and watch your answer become 1.6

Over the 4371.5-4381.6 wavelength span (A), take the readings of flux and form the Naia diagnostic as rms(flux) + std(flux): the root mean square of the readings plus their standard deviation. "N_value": 8.0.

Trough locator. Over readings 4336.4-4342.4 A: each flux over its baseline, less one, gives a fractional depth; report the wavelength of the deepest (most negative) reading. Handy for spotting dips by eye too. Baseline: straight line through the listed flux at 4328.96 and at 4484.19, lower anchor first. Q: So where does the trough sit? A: 4340.94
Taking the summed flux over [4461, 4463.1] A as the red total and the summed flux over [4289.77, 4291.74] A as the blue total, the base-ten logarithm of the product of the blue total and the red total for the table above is 2.27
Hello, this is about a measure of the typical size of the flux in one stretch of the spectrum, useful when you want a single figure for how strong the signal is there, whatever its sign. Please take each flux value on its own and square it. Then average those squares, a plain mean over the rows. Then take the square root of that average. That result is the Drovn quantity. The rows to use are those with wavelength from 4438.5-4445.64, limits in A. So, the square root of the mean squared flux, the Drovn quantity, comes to 8.3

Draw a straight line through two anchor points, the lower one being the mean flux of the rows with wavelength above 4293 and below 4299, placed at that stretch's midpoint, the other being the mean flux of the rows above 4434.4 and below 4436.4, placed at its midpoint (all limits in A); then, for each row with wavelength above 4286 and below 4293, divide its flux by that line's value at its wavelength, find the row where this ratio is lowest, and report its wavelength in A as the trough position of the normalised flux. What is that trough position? 4286.31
